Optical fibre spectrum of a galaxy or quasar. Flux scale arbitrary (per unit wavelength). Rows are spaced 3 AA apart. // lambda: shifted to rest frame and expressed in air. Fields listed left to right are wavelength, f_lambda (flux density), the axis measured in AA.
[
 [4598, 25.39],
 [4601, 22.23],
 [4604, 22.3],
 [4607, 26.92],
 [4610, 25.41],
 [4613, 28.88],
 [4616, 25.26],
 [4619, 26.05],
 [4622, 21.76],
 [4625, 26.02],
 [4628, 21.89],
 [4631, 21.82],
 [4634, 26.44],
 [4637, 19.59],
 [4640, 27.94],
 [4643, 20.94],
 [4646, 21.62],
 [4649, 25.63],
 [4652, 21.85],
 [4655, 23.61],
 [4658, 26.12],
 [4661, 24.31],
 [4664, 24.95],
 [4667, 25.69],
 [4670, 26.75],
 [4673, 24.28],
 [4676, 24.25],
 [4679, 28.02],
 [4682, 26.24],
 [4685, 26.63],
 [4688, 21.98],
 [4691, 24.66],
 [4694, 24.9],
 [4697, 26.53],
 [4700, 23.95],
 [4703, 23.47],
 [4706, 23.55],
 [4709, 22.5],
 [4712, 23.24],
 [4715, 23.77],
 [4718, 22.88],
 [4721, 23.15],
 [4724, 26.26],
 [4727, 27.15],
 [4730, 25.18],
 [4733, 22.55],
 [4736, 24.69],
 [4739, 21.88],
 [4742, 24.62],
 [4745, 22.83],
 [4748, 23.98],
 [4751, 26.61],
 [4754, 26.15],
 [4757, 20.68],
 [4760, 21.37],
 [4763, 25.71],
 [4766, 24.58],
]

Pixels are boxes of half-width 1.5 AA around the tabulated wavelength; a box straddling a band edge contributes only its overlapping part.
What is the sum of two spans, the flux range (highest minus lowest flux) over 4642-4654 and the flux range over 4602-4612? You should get 9.3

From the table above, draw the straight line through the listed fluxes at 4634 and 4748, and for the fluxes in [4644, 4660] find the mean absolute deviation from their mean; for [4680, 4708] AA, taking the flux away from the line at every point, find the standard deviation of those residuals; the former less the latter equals 0.2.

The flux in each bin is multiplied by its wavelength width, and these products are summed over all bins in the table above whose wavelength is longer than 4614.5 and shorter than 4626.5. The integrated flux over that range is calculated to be 297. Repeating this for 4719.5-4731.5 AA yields 305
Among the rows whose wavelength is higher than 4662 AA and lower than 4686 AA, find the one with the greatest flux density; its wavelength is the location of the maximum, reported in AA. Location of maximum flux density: 4679 AA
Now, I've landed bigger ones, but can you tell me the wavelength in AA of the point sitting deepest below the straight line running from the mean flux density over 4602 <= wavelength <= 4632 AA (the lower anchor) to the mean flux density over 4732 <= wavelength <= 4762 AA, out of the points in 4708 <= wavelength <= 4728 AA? 4709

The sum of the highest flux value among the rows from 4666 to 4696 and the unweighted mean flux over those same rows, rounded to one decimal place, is 53.4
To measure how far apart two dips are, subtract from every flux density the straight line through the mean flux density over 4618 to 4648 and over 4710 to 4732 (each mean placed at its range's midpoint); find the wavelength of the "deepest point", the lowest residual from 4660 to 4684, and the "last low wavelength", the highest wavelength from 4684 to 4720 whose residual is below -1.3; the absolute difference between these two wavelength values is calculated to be 42 AA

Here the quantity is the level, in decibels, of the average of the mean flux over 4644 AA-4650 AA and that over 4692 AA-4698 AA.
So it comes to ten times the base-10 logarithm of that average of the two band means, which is 13.9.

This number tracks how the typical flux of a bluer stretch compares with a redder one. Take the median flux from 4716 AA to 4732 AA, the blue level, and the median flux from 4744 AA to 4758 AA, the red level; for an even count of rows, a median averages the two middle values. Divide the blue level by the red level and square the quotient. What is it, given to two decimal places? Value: 1.10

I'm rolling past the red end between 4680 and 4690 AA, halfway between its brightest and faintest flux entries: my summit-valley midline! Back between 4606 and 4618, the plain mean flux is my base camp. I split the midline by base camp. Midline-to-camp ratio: 0.91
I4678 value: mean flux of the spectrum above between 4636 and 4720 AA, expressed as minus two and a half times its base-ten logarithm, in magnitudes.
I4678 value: -3.46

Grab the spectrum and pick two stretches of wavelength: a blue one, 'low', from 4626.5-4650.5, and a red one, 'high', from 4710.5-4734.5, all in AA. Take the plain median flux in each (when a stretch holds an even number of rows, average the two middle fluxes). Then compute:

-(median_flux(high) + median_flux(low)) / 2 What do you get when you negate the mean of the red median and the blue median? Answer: -22.7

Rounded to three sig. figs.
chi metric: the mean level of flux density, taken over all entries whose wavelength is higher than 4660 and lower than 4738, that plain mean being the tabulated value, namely 24.7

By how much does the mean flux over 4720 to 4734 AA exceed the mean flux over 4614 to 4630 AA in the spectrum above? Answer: 0.7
